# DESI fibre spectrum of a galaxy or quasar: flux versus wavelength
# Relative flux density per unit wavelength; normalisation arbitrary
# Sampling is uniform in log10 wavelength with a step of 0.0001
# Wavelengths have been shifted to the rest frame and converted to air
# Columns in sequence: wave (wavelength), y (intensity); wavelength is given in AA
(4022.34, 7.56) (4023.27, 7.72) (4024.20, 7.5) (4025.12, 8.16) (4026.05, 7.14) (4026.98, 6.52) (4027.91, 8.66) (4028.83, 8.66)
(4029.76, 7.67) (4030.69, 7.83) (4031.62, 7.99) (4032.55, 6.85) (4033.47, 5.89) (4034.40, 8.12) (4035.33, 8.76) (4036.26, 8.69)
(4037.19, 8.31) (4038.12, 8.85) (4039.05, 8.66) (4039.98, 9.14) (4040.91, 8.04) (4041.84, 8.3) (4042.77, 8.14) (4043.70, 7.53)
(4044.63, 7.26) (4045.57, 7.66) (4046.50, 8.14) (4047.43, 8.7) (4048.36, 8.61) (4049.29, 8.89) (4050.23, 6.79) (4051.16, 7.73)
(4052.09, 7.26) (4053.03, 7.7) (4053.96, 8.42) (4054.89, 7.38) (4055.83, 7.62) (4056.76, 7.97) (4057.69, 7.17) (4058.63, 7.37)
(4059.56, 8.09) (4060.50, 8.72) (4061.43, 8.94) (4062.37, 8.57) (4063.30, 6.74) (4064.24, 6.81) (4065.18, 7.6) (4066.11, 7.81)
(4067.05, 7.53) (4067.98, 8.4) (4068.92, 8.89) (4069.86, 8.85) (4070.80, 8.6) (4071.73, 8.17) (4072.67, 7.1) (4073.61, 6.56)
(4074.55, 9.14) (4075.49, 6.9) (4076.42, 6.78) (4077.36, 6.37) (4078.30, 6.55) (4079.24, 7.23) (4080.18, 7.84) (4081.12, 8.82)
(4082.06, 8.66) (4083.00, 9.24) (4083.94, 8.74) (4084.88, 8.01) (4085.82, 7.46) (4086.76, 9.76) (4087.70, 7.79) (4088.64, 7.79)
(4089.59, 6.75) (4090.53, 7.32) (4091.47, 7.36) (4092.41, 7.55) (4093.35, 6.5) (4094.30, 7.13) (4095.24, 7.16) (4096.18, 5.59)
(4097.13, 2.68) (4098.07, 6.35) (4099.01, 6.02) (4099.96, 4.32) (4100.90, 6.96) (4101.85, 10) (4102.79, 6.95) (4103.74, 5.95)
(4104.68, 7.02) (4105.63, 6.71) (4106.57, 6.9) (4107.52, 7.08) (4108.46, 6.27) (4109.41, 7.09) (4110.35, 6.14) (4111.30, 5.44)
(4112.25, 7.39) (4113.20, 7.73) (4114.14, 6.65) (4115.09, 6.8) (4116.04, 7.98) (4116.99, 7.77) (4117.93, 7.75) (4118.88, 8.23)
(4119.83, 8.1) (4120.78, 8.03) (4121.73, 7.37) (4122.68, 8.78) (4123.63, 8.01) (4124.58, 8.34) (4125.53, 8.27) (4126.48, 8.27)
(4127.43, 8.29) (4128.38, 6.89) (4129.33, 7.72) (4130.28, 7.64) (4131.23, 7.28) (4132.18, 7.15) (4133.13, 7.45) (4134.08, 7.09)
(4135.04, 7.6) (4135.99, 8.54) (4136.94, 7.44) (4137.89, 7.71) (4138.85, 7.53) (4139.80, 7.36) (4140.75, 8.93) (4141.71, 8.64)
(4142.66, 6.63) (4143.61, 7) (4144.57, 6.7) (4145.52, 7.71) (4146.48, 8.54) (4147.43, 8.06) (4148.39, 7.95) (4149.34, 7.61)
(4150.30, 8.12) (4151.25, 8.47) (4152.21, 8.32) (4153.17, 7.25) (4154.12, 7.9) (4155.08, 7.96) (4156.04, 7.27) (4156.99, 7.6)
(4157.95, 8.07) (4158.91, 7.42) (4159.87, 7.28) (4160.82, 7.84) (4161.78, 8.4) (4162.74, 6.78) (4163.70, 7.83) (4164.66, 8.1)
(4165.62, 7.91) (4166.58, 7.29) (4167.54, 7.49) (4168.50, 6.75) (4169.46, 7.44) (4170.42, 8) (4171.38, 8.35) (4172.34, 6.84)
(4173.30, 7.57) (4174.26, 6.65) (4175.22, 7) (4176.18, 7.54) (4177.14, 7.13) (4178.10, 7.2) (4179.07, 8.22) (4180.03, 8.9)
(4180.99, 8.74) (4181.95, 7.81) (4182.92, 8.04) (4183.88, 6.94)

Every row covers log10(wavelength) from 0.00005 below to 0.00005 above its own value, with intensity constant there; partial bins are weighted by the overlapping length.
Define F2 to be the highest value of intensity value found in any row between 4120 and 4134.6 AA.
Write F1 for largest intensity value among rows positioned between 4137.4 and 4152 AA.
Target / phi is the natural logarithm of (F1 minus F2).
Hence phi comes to -1.9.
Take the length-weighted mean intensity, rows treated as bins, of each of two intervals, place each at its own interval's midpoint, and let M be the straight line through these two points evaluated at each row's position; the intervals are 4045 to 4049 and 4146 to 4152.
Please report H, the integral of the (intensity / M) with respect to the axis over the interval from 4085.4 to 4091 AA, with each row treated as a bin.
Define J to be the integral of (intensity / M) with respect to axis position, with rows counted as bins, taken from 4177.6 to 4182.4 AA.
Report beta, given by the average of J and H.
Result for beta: 5.1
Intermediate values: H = 5.3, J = 4.9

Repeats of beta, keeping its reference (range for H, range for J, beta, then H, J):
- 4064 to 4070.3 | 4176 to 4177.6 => 3.8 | 6.1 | 1.4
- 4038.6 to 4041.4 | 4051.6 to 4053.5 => 2.3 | 2.9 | 1.7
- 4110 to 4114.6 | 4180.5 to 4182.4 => 2.9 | 3.8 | 2.0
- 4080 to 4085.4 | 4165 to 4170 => 5.1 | 5.6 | 4.6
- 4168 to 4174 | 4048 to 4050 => 3.8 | 5.5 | 2.1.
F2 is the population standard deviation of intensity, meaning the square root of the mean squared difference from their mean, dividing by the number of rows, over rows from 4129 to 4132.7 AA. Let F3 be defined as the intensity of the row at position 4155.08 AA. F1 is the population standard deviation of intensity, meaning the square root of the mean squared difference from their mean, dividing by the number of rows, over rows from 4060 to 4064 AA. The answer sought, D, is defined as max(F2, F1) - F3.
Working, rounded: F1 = 0.9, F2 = 0.2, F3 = 7.96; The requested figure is -7.08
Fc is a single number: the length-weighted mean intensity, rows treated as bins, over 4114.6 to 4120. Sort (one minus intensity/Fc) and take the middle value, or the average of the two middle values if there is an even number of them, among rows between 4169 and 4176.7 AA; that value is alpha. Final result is 0.03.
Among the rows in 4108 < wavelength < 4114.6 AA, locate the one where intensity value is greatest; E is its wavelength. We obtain 4113.20 AA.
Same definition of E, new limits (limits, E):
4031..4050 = 4039.98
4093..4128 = 4101.85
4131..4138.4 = 4135.99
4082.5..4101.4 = 4086.76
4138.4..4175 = 4140.75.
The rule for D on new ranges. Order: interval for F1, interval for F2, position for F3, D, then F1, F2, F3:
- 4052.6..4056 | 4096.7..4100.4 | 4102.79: -5.48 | 0.4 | 1.5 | 6.95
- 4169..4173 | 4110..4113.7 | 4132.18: -6.22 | 0.6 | 0.9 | 7.15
